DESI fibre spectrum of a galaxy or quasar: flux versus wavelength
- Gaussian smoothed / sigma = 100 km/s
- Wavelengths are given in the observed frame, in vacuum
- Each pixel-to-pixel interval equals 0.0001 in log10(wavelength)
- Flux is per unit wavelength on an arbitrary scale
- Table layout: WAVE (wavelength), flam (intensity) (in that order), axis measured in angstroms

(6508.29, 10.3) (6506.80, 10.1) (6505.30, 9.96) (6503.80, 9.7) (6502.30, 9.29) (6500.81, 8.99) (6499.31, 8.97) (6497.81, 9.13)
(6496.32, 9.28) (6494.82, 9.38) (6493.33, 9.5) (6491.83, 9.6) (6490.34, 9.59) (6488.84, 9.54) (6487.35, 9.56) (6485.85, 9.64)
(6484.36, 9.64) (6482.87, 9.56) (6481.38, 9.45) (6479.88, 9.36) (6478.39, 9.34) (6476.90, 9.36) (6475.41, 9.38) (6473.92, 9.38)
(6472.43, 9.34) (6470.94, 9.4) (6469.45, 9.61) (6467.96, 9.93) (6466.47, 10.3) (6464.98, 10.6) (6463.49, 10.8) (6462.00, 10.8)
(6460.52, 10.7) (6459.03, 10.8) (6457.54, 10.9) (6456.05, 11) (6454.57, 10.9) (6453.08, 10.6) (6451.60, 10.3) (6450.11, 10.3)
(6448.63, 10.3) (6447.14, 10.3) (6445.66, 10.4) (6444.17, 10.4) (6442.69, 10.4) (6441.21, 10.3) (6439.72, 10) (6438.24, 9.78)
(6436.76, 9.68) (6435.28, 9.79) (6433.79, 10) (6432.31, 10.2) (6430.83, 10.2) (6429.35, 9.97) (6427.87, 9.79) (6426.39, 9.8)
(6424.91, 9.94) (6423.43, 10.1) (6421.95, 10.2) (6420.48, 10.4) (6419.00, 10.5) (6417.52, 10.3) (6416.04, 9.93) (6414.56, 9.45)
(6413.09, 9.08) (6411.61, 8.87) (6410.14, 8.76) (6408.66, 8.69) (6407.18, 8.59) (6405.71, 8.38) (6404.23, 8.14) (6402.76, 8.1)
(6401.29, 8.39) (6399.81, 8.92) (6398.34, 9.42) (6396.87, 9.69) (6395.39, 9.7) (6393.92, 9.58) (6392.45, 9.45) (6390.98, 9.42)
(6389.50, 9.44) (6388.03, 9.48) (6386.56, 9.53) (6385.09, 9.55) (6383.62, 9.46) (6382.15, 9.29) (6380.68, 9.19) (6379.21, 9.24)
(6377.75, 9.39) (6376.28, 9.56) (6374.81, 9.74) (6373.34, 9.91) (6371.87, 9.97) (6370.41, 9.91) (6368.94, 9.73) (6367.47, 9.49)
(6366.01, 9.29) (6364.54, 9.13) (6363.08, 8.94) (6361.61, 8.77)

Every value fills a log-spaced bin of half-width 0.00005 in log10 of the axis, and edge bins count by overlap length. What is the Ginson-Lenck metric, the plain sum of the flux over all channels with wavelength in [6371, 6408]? 232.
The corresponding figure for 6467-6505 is 236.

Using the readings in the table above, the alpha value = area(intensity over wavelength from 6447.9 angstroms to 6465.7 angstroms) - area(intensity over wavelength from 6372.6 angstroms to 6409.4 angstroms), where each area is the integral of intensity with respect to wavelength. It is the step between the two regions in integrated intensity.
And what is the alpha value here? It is -149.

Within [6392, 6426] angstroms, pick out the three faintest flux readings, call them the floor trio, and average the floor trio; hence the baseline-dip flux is 8.2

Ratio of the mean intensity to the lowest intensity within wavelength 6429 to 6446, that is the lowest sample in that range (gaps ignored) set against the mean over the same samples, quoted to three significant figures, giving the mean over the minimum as 1.04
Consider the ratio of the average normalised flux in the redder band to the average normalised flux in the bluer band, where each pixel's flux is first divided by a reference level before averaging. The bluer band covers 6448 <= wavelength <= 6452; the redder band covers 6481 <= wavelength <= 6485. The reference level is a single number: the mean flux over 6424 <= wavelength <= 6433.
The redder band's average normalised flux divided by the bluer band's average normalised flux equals 0.93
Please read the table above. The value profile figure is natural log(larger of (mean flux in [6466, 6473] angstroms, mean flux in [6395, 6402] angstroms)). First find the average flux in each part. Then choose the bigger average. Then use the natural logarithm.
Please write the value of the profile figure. 2.27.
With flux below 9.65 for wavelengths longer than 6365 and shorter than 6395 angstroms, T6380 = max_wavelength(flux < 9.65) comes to 6393.92 angstroms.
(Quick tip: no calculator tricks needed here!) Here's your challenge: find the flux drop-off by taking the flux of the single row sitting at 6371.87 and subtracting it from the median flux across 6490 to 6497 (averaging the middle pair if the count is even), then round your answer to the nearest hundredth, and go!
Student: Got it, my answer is -0.47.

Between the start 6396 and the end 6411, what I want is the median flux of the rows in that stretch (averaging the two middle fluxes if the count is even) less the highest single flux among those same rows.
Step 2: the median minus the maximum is -1.05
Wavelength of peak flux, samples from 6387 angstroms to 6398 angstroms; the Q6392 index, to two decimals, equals 6395.39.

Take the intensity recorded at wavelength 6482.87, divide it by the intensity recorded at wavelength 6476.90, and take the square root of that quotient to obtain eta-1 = 1.01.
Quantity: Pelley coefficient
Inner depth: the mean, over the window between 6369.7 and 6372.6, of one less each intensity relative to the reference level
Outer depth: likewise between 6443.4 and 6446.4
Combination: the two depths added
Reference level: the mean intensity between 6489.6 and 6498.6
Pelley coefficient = -0.16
